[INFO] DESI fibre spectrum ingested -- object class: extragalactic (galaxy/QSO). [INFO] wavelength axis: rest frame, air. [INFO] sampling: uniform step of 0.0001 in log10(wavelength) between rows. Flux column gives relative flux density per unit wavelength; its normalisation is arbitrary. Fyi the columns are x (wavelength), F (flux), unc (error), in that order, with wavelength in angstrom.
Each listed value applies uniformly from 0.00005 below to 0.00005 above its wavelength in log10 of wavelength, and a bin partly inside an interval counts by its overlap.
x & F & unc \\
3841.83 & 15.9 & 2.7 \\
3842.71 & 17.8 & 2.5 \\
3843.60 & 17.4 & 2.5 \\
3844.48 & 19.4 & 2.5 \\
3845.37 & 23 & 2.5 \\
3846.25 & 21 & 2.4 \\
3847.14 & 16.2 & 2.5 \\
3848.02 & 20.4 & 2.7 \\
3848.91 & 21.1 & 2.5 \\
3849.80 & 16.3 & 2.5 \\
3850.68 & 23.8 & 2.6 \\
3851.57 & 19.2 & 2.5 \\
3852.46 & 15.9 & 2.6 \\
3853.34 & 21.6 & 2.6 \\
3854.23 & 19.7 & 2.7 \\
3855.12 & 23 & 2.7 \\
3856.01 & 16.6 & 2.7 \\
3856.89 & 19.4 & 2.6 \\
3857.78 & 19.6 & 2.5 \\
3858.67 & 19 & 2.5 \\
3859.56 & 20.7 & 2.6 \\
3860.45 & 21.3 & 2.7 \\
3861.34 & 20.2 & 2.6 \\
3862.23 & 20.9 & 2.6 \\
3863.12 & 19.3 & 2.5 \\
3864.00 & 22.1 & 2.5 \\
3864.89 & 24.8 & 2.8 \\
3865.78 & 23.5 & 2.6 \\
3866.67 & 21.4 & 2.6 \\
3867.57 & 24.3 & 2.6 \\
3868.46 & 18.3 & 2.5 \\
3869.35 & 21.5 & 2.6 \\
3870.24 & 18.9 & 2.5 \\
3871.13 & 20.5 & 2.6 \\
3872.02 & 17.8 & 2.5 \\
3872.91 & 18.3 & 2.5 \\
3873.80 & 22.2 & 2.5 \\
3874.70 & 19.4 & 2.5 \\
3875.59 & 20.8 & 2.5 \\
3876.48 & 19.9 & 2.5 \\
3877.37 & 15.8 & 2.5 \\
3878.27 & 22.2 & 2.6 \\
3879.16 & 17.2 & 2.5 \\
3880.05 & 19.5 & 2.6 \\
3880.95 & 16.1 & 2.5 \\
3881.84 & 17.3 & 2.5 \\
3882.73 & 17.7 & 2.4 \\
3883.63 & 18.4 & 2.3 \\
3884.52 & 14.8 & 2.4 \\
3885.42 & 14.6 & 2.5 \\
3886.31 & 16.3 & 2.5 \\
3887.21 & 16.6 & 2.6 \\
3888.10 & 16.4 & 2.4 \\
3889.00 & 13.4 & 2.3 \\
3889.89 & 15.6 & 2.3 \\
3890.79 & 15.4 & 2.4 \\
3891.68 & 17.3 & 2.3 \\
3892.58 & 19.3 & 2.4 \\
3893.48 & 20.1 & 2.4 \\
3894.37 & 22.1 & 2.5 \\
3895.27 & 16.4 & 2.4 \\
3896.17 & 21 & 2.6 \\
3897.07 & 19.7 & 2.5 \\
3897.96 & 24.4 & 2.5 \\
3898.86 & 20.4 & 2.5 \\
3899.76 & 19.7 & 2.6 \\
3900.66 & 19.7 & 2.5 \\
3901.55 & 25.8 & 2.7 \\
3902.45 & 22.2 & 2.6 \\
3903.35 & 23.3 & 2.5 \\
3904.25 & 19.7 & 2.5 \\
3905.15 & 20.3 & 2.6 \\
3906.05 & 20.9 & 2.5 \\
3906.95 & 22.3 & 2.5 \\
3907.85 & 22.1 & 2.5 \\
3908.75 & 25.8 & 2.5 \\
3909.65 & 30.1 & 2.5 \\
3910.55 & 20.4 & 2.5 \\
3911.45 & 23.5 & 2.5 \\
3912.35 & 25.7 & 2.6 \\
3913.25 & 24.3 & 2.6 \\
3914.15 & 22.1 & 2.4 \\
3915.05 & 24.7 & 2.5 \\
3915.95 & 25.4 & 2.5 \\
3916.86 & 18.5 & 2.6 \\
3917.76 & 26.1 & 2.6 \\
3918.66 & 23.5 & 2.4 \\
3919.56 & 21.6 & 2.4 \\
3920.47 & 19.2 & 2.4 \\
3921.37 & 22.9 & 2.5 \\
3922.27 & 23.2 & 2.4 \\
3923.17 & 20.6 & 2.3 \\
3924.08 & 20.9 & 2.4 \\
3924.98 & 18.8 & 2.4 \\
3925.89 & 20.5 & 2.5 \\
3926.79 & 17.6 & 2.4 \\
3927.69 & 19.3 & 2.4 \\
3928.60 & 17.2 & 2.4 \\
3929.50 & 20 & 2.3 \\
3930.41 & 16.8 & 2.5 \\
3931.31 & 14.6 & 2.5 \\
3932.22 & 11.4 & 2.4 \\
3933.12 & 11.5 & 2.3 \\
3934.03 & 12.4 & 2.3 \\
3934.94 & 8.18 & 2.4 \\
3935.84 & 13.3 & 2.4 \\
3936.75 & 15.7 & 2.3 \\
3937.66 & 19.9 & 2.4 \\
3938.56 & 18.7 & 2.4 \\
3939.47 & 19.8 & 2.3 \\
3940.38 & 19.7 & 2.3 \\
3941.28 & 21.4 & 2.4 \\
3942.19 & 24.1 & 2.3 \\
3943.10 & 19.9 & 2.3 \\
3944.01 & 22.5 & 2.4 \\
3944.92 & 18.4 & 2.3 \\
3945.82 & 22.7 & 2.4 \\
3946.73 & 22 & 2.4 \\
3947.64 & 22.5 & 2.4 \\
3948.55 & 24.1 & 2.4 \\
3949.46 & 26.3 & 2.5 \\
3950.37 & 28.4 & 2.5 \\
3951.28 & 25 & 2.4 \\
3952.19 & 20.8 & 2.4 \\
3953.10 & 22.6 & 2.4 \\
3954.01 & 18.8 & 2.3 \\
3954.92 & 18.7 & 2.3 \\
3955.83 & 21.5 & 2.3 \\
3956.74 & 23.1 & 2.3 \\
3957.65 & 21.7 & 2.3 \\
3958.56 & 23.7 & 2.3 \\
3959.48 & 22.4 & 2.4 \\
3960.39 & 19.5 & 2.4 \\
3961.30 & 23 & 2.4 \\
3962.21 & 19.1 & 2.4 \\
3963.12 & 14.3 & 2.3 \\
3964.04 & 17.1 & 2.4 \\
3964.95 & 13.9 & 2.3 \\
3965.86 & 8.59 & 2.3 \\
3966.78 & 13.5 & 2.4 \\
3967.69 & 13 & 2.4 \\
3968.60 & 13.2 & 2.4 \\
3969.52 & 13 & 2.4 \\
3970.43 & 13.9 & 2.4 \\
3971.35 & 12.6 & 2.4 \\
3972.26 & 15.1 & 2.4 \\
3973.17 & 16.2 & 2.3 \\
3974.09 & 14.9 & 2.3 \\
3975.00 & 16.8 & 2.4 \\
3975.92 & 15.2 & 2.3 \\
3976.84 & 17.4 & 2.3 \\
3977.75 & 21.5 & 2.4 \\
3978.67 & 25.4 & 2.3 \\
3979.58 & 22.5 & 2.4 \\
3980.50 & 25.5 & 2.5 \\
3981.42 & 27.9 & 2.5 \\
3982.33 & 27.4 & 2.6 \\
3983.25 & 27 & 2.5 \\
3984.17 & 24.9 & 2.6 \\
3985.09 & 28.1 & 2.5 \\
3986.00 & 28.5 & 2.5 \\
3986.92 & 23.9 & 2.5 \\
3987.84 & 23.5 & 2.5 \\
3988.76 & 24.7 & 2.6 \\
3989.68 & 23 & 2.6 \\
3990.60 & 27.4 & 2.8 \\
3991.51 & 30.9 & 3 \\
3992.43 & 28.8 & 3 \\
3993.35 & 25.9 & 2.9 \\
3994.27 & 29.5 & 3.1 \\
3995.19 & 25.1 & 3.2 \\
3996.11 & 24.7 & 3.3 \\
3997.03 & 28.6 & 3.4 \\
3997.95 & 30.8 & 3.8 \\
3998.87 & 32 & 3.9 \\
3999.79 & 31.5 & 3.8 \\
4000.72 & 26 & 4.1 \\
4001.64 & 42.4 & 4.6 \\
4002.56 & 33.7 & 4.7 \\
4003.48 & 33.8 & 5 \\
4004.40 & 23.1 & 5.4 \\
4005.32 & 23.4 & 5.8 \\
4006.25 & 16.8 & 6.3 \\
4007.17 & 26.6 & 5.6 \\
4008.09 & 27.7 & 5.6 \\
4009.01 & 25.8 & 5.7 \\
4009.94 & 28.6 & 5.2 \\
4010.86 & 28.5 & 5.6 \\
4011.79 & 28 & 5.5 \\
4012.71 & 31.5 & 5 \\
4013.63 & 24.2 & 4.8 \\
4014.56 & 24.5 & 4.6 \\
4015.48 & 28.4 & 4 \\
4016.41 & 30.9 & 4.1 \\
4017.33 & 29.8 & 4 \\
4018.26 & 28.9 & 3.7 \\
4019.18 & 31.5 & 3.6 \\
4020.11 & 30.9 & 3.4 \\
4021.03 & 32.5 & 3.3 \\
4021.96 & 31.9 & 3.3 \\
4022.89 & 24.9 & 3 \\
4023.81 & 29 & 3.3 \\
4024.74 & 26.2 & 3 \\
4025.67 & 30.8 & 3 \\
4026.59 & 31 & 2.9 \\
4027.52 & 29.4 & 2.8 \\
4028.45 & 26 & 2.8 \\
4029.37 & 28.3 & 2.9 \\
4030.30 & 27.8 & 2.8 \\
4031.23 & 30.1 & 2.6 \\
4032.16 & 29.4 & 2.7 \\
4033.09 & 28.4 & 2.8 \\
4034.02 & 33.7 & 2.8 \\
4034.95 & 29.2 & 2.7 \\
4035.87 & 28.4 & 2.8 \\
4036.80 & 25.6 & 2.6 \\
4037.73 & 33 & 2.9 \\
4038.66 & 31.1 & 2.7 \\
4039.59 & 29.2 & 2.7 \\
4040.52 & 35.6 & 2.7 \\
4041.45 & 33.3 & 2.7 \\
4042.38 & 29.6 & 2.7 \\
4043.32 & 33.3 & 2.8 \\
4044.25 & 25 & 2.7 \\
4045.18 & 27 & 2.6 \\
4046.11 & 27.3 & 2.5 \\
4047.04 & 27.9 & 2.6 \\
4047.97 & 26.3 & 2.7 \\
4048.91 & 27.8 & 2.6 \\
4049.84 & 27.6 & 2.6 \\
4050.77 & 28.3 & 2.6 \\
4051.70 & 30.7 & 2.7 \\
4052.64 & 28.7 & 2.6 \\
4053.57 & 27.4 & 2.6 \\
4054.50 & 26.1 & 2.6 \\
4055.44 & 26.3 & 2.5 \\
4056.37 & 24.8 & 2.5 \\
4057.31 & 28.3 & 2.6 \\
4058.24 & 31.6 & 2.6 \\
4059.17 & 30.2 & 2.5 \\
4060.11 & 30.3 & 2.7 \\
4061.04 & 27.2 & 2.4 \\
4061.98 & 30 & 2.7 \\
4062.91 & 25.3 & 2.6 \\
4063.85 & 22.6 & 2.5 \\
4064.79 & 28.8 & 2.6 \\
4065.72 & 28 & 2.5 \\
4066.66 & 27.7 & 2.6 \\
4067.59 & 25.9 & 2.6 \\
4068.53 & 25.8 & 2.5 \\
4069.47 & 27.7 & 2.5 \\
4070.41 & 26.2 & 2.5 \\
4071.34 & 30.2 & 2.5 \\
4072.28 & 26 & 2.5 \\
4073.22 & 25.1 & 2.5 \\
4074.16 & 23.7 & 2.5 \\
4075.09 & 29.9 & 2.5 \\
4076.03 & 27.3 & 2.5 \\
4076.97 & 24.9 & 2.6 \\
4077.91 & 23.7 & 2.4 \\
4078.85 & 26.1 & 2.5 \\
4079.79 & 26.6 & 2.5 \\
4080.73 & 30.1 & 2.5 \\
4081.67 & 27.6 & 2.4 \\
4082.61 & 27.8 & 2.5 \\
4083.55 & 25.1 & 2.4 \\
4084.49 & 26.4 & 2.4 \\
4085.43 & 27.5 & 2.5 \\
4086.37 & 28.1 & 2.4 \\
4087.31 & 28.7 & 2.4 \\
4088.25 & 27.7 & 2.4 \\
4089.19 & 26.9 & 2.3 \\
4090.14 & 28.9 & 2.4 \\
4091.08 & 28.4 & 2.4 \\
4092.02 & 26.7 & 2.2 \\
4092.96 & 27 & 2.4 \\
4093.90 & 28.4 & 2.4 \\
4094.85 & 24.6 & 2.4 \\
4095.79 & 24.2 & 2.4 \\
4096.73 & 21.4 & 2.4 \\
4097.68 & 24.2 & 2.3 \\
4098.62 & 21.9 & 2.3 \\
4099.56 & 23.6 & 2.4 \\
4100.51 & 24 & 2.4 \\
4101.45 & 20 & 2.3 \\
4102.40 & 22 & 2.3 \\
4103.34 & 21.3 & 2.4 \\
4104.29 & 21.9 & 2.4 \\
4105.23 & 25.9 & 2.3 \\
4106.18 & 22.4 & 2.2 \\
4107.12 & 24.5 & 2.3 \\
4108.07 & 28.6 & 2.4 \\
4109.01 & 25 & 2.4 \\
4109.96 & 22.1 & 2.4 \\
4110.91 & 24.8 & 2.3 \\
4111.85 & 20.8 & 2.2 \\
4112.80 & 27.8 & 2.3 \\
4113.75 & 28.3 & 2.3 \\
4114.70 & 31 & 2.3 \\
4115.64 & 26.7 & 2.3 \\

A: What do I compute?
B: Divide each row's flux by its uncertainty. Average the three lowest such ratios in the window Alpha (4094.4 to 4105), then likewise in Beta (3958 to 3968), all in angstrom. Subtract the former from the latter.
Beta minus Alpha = -4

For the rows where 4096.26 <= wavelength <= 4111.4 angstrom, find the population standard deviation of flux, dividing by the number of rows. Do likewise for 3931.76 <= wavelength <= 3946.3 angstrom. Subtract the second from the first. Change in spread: -2.5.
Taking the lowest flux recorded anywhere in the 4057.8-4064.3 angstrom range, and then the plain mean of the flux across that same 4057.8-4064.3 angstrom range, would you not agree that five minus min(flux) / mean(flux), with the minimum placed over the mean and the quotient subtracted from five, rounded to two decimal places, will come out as 4.20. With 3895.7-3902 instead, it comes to 4.08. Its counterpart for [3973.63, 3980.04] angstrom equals 4.22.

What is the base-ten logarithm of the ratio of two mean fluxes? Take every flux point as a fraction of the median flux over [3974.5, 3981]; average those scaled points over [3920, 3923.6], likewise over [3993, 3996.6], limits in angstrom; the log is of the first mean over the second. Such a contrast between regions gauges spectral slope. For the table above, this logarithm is -0.088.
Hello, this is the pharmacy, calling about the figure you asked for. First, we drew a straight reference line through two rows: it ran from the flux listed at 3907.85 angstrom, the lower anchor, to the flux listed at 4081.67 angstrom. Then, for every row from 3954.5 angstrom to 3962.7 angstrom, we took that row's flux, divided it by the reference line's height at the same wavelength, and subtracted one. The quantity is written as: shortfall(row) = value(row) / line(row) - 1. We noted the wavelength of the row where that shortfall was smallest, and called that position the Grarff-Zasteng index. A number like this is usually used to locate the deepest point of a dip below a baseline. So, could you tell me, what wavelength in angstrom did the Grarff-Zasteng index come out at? 3954.92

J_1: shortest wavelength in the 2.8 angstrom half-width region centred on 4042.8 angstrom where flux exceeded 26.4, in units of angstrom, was 4040.52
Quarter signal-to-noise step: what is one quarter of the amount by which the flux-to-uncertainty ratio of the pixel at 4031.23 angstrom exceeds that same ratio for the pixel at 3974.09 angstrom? 1.3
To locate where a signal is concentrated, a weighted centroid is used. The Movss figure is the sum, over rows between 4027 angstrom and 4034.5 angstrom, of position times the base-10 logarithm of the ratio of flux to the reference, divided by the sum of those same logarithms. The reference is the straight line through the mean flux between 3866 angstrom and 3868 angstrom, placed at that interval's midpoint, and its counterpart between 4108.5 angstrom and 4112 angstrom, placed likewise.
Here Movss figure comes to 4031.2 angstrom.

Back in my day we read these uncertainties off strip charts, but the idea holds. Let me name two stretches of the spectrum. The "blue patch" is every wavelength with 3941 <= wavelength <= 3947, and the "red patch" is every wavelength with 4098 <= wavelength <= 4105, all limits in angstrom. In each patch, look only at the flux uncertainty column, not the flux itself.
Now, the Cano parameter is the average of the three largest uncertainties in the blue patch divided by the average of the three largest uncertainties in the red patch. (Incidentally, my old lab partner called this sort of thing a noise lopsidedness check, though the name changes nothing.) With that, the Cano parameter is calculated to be 1.00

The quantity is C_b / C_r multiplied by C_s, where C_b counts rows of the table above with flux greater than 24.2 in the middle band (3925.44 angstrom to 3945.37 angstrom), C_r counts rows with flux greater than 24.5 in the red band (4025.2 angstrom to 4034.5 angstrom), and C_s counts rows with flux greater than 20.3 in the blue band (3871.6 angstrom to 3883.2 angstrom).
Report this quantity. 0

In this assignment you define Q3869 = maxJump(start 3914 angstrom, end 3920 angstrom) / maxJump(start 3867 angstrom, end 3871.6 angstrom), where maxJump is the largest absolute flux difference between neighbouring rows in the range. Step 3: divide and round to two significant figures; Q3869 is 1.3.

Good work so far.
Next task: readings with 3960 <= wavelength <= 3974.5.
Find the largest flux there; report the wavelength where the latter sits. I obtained 3961.30 angstrom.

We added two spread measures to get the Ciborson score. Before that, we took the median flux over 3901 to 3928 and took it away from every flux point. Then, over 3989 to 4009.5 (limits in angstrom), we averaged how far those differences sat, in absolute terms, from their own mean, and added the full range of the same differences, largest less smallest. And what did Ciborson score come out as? 29.4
